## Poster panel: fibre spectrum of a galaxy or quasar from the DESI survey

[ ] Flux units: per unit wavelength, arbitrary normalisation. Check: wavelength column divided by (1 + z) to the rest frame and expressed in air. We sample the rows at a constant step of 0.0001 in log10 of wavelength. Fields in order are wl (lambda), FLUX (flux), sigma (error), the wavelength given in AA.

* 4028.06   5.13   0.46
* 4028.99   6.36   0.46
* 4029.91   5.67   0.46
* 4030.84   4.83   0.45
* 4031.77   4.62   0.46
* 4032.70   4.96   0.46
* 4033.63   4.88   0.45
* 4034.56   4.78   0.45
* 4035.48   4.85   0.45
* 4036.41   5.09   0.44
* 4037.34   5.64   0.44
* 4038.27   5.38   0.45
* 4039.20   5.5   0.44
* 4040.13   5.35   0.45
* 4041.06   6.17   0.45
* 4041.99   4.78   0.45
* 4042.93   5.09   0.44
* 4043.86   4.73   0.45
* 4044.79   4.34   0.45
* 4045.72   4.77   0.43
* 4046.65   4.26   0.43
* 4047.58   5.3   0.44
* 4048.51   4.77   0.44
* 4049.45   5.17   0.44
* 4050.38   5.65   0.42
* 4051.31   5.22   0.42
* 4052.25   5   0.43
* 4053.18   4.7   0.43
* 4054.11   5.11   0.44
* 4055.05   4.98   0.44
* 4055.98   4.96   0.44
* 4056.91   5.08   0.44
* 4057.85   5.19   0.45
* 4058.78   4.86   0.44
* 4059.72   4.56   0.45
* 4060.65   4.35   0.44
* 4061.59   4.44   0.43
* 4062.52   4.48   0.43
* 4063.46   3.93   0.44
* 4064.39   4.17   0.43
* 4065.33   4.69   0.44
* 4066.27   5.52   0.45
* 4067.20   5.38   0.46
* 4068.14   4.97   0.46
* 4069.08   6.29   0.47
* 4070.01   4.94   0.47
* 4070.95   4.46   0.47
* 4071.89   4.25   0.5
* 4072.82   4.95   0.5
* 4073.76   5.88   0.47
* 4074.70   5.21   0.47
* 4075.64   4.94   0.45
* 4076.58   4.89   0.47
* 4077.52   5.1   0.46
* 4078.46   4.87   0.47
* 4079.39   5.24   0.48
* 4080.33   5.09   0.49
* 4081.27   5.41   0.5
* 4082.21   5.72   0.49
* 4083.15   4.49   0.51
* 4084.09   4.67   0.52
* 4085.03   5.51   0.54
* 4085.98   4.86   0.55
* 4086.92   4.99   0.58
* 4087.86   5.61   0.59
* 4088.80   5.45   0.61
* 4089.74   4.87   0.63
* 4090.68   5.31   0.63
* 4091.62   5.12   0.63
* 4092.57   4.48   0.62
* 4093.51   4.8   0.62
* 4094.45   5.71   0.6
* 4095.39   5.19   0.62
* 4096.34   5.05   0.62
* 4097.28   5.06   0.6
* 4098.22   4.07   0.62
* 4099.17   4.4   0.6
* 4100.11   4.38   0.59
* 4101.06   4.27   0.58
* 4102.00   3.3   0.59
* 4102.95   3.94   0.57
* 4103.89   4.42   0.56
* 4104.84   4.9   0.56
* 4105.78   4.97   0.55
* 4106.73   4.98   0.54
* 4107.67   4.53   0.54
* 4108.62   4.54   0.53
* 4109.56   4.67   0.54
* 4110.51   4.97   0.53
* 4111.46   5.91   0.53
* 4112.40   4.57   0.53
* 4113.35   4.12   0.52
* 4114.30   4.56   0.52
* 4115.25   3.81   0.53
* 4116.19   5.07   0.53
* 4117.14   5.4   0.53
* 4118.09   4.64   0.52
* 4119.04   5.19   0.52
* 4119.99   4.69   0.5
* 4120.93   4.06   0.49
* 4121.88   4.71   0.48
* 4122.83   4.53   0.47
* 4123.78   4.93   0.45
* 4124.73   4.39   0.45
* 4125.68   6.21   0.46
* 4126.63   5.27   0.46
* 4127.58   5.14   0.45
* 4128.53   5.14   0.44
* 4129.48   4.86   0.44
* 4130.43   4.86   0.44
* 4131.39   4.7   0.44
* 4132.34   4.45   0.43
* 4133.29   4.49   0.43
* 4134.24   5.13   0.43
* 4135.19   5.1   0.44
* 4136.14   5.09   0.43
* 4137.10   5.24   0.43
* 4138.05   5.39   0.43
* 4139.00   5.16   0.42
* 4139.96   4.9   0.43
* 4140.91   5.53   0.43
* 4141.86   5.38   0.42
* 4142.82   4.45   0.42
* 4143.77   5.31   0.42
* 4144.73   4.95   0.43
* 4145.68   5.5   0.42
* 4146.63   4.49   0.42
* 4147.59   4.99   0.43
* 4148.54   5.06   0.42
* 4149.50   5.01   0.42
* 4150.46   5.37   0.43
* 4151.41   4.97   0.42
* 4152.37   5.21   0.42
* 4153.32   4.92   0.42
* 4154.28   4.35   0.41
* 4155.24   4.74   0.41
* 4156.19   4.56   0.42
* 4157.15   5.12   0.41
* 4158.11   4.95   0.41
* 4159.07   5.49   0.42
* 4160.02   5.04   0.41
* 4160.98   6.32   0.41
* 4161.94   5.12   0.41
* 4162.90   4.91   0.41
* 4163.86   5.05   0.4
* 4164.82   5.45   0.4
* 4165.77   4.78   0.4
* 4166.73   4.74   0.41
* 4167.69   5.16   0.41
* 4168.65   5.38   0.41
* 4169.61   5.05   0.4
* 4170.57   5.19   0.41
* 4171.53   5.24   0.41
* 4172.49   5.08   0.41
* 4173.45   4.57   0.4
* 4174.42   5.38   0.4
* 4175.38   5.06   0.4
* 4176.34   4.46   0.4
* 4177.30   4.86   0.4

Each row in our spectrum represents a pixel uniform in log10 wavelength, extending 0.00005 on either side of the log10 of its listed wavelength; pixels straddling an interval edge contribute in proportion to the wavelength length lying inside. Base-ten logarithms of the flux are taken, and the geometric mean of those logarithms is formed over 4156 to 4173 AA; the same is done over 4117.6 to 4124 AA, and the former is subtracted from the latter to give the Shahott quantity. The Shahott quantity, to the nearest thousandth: -0.042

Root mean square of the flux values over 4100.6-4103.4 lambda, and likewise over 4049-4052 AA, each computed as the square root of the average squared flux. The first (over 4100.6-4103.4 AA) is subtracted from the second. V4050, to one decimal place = 1.5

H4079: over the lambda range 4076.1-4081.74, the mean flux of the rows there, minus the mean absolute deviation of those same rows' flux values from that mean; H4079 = 4.95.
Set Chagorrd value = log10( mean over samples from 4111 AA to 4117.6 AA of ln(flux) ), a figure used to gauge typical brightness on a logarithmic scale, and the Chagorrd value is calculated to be 0.191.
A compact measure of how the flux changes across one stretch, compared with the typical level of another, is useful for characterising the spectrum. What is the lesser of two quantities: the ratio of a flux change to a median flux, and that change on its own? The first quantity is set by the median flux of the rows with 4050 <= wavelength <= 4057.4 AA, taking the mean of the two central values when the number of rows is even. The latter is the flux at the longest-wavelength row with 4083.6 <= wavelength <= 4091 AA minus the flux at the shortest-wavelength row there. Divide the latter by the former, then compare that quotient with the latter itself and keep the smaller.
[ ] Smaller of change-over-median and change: 0.13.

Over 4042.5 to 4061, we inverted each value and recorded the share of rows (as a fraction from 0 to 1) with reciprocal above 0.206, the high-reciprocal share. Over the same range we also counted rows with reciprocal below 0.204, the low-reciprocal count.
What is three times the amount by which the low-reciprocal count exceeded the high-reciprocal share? 31.8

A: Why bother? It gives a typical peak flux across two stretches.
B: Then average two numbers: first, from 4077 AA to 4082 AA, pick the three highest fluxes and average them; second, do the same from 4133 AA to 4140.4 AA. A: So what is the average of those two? 5.26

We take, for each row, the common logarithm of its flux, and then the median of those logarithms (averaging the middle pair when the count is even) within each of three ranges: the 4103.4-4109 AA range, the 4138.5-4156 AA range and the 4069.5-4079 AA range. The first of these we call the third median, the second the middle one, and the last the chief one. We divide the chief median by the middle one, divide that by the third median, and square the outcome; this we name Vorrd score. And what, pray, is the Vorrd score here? 2.17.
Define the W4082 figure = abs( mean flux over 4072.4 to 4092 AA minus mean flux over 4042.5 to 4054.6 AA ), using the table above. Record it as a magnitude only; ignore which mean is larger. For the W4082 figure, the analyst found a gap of 0.22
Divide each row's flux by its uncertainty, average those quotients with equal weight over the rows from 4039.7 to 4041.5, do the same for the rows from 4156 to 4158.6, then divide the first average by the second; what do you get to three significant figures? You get 1.08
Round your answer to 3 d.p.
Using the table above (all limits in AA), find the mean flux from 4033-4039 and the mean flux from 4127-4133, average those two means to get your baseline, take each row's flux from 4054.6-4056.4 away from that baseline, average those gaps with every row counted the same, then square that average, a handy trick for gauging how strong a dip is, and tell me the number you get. 0.000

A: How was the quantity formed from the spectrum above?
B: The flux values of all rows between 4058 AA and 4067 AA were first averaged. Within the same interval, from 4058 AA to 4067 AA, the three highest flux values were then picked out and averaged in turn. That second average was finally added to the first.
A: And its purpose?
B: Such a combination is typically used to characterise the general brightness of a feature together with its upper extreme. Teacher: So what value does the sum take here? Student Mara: 9.6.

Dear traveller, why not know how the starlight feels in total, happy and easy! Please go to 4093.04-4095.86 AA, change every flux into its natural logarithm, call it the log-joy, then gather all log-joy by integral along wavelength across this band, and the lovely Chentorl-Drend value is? 4.67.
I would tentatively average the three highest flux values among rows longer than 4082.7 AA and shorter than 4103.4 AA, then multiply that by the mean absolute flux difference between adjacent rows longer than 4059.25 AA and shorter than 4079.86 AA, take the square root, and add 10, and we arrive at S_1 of 11.62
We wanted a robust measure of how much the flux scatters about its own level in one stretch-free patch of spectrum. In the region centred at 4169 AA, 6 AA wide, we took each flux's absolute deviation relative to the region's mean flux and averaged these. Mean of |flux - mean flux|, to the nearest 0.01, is 0.15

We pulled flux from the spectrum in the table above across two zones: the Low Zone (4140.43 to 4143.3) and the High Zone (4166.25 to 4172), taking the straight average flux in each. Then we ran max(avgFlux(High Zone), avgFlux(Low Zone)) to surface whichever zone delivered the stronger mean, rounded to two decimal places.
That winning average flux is 5.13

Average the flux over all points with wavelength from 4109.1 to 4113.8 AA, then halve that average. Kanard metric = 2.42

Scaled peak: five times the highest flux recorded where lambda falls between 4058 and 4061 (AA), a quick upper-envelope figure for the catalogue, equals 24.3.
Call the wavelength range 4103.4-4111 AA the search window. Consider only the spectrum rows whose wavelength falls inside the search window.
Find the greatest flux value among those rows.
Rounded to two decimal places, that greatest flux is 4.98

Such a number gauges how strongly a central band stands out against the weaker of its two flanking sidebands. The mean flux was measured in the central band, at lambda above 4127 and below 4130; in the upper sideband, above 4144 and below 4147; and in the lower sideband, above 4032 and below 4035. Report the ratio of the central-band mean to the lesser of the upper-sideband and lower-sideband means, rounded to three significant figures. 1.04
